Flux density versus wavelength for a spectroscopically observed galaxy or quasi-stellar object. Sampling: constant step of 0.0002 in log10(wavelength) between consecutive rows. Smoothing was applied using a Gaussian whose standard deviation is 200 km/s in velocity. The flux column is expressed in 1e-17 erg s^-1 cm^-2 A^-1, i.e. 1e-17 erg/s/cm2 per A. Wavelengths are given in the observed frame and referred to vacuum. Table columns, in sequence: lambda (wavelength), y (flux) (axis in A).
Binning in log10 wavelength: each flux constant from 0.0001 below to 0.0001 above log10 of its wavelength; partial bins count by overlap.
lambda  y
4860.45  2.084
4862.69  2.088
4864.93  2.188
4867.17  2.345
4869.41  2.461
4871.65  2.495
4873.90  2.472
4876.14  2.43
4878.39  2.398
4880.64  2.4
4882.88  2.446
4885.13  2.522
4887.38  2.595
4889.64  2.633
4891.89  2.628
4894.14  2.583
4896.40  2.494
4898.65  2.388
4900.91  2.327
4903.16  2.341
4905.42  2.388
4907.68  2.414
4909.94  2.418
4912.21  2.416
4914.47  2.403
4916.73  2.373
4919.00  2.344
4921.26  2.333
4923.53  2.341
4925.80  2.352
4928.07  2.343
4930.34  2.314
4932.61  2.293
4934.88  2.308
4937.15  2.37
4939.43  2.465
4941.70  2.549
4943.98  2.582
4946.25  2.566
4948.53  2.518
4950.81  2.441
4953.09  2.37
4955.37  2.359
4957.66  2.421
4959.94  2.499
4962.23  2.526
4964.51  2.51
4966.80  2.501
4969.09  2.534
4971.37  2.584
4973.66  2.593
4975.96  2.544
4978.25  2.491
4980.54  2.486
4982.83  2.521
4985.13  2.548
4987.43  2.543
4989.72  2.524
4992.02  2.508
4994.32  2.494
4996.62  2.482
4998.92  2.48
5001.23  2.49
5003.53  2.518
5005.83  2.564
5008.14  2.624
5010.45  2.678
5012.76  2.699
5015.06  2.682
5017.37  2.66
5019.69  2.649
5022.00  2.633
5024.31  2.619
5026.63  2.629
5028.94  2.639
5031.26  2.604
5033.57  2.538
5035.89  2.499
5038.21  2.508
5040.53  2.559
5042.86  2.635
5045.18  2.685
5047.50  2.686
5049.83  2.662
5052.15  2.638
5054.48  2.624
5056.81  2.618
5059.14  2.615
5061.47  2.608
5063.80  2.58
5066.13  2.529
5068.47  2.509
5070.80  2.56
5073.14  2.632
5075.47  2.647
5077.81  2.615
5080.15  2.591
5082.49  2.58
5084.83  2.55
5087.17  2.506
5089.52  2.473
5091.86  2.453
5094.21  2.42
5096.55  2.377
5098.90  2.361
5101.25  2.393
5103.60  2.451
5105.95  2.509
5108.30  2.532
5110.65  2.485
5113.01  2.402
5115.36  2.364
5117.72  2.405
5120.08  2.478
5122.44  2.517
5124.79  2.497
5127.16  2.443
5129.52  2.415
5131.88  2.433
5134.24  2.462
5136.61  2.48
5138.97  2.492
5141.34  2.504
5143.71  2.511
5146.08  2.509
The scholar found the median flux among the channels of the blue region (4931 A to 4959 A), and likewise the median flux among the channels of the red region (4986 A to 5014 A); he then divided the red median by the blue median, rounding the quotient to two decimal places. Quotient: 1.04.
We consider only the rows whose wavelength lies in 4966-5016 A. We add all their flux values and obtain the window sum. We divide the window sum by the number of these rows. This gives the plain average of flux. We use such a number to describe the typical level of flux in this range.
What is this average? 2.55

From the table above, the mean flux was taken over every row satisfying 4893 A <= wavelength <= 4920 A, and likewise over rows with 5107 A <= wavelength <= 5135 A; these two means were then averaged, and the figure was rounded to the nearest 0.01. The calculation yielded 2.43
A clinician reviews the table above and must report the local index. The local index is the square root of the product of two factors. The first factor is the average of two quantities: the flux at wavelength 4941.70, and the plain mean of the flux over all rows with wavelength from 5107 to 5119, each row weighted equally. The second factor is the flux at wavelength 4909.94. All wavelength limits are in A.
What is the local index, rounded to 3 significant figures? 2.46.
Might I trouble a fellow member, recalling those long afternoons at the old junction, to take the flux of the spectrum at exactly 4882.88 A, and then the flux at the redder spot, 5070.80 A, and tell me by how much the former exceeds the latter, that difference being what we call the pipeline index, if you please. -0.11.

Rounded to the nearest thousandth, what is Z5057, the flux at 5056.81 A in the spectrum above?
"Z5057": 2.618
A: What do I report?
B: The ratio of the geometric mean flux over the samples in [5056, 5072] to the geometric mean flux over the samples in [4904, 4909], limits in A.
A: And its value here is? 1.07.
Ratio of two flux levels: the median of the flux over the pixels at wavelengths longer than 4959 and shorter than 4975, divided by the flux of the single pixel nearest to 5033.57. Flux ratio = 1.00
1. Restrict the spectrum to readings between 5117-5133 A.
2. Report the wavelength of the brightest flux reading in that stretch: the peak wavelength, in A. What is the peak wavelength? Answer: 5122.44 A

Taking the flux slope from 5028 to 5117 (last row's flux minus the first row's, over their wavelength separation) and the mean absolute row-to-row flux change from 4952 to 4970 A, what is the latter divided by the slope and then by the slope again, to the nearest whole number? 3329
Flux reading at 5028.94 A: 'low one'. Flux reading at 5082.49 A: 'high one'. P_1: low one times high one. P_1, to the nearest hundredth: 6.81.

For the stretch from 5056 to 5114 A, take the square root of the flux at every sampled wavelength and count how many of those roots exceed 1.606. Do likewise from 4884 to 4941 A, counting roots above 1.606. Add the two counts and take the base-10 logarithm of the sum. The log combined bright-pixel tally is 1.1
